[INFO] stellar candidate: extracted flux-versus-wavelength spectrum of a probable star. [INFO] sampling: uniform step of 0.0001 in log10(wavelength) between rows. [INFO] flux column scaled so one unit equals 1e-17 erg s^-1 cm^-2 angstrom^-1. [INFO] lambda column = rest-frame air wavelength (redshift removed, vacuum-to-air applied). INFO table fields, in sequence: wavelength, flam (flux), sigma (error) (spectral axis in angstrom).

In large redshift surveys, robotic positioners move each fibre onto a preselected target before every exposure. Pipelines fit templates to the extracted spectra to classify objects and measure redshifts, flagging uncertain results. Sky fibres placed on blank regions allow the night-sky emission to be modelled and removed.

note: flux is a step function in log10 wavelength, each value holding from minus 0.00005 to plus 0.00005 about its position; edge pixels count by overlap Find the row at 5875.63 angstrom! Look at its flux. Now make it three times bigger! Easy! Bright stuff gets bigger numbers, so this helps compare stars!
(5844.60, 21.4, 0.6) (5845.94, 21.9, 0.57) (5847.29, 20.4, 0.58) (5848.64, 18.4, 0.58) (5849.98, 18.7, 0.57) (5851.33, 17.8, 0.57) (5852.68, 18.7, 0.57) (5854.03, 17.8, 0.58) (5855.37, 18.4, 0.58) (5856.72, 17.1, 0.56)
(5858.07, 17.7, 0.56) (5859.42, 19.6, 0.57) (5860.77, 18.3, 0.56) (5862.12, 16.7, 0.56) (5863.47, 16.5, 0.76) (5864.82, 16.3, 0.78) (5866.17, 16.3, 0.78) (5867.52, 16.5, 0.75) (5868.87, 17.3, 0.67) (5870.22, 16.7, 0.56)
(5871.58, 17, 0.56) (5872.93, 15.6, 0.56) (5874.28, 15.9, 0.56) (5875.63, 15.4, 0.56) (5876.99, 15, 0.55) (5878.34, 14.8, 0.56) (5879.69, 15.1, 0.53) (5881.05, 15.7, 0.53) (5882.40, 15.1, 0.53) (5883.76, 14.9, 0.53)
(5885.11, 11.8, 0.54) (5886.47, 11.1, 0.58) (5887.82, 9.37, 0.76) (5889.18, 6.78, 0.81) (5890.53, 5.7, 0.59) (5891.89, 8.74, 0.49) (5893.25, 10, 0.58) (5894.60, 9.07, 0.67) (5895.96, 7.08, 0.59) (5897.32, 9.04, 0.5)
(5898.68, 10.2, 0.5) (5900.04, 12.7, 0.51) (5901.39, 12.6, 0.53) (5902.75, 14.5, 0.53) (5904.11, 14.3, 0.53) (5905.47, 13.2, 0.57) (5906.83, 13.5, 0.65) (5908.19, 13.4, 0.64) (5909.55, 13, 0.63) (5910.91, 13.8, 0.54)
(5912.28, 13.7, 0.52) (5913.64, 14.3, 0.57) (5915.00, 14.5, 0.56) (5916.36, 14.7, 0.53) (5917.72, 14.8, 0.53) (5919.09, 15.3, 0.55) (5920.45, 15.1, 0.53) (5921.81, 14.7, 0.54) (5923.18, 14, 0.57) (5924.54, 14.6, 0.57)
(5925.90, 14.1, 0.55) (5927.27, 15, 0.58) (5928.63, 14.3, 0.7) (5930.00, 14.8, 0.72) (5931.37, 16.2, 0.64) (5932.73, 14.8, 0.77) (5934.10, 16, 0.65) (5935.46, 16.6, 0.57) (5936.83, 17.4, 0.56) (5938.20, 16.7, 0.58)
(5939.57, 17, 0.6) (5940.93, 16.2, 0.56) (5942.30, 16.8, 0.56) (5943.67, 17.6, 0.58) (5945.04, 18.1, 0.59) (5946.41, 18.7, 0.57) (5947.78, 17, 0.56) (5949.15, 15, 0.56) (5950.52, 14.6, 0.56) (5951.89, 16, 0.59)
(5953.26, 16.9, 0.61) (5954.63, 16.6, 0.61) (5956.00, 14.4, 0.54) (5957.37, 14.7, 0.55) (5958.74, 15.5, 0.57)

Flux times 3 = 46.2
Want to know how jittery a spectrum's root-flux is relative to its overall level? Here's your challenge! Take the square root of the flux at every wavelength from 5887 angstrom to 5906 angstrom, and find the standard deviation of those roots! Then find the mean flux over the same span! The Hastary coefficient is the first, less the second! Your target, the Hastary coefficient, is -9.8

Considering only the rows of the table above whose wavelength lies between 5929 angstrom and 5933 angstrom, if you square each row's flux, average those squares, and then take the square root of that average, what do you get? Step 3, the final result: 15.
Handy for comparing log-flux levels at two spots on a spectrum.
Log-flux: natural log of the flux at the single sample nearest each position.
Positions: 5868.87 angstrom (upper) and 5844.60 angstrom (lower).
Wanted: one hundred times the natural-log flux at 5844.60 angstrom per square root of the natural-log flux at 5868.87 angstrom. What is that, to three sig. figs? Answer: 181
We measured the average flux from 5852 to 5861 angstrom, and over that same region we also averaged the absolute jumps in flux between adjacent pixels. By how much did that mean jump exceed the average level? -17.1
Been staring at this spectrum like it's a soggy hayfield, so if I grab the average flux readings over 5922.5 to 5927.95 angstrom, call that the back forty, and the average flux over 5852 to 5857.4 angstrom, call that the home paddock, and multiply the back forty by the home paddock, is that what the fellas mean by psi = 260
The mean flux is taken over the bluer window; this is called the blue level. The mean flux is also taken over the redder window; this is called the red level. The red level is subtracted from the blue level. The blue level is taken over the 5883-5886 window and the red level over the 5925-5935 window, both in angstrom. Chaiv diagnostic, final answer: -2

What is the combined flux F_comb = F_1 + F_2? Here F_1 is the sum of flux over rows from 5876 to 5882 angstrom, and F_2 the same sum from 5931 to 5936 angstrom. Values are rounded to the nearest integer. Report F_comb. 124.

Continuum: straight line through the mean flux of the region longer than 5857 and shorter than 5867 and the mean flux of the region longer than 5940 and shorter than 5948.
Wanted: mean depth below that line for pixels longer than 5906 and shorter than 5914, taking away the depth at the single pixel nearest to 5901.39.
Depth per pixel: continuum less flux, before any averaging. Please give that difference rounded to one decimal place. -1.0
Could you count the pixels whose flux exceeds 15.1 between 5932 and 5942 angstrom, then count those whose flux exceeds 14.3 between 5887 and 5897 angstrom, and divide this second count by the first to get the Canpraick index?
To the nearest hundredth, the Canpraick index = 0.00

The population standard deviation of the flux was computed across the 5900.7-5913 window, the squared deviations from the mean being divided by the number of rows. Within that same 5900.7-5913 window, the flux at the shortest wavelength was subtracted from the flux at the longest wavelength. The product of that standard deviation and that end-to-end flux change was 1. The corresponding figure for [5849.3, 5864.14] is -2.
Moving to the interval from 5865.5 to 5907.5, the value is -9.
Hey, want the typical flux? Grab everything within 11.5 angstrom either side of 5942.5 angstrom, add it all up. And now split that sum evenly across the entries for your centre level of 17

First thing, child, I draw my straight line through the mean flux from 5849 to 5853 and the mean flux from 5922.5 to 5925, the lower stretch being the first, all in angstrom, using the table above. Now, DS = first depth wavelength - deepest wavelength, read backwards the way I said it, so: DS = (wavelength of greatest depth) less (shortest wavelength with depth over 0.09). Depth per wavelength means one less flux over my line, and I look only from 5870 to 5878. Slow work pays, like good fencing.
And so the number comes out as 4.1 angstrom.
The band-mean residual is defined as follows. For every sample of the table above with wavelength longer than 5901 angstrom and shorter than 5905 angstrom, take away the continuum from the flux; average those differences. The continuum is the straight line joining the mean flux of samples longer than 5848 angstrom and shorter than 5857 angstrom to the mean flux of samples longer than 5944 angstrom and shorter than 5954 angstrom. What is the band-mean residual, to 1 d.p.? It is -3.5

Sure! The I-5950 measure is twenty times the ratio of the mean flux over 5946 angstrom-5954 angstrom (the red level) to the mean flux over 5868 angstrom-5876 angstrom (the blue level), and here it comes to 20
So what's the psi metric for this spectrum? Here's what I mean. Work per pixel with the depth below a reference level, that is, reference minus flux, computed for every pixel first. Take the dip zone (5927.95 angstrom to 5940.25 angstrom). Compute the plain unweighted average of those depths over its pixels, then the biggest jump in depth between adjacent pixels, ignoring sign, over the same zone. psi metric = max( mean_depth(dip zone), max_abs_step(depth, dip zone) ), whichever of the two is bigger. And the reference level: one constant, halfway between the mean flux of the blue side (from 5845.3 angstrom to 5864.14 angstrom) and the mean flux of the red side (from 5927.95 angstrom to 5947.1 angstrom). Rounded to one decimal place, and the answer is 1.5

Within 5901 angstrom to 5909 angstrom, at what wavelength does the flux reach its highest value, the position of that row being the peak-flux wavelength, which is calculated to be 5902.75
